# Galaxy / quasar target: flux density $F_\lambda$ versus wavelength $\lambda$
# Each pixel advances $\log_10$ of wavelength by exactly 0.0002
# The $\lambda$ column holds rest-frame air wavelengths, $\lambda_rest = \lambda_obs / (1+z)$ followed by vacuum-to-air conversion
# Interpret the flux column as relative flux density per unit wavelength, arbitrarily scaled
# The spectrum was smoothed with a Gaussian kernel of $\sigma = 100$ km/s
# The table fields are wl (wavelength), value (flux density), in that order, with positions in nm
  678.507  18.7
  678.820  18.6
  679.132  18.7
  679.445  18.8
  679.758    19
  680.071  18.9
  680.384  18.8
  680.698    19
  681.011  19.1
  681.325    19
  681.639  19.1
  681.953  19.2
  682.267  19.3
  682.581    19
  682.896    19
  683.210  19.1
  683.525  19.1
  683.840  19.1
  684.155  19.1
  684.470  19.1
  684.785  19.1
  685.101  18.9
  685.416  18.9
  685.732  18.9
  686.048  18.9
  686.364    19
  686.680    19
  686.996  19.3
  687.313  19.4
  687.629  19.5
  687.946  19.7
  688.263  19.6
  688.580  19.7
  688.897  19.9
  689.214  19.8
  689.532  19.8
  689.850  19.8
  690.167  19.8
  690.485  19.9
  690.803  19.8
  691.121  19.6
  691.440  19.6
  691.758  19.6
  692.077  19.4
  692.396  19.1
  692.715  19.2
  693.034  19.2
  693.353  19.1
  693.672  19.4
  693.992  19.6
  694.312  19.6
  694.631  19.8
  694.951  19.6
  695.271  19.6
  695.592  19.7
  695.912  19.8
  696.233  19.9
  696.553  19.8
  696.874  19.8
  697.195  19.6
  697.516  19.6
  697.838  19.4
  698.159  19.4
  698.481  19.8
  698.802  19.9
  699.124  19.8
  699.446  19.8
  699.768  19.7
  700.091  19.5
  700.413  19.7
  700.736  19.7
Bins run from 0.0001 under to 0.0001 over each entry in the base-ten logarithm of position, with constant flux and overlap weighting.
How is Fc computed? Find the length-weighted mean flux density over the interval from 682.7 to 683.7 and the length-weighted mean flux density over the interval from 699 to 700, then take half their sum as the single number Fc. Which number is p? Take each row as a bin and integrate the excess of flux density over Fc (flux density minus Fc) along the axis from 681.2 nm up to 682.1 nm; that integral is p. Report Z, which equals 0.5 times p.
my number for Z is -0.13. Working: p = -0.26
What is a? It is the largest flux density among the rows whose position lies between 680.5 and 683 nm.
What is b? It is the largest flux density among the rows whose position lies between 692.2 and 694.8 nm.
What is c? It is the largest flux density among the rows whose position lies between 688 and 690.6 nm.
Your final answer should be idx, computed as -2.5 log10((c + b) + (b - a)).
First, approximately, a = 19.3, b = 19.8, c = 19.9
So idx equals -4.01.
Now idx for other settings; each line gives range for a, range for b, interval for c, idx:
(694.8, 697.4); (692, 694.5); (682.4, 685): -3.96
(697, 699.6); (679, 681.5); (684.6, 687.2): -3.94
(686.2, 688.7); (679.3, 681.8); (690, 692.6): -3.96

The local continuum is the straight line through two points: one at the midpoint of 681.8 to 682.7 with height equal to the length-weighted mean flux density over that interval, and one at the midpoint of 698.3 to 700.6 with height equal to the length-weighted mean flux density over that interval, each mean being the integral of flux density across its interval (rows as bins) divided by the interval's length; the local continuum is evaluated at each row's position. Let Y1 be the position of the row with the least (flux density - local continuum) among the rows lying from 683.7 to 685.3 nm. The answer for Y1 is 685.101 nm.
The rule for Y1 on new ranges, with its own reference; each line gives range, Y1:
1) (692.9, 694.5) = 693.353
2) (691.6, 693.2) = 692.396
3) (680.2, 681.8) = 680.384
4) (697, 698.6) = 698.159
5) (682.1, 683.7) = 682.896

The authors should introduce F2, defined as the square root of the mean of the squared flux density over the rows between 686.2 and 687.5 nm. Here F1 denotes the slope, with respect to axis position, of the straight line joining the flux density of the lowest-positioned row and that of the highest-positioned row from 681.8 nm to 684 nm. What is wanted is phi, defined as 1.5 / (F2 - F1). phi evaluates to 0.0780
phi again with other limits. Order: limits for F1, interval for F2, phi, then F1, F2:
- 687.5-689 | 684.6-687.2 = 0.0803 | 0.32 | 19.0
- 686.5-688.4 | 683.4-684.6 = 0.0801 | 0.38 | 19.1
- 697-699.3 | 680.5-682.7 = 0.0790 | 0.10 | 19.1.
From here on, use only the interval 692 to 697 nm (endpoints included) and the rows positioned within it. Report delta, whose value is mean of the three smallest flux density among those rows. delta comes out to 19.1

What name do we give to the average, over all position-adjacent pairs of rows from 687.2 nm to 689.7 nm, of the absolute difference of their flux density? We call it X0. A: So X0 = 0.11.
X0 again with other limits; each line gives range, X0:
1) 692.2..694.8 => 0.13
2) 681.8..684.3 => 0.07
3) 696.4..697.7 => 0.07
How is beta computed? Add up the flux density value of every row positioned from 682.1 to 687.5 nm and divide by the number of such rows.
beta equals 19.1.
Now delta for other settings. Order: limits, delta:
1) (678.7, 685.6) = 18.7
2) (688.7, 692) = 19.6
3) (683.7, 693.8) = 18.9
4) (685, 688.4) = 18.9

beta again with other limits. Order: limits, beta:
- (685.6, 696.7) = 19.5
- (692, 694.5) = 19.3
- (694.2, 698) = 19.7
